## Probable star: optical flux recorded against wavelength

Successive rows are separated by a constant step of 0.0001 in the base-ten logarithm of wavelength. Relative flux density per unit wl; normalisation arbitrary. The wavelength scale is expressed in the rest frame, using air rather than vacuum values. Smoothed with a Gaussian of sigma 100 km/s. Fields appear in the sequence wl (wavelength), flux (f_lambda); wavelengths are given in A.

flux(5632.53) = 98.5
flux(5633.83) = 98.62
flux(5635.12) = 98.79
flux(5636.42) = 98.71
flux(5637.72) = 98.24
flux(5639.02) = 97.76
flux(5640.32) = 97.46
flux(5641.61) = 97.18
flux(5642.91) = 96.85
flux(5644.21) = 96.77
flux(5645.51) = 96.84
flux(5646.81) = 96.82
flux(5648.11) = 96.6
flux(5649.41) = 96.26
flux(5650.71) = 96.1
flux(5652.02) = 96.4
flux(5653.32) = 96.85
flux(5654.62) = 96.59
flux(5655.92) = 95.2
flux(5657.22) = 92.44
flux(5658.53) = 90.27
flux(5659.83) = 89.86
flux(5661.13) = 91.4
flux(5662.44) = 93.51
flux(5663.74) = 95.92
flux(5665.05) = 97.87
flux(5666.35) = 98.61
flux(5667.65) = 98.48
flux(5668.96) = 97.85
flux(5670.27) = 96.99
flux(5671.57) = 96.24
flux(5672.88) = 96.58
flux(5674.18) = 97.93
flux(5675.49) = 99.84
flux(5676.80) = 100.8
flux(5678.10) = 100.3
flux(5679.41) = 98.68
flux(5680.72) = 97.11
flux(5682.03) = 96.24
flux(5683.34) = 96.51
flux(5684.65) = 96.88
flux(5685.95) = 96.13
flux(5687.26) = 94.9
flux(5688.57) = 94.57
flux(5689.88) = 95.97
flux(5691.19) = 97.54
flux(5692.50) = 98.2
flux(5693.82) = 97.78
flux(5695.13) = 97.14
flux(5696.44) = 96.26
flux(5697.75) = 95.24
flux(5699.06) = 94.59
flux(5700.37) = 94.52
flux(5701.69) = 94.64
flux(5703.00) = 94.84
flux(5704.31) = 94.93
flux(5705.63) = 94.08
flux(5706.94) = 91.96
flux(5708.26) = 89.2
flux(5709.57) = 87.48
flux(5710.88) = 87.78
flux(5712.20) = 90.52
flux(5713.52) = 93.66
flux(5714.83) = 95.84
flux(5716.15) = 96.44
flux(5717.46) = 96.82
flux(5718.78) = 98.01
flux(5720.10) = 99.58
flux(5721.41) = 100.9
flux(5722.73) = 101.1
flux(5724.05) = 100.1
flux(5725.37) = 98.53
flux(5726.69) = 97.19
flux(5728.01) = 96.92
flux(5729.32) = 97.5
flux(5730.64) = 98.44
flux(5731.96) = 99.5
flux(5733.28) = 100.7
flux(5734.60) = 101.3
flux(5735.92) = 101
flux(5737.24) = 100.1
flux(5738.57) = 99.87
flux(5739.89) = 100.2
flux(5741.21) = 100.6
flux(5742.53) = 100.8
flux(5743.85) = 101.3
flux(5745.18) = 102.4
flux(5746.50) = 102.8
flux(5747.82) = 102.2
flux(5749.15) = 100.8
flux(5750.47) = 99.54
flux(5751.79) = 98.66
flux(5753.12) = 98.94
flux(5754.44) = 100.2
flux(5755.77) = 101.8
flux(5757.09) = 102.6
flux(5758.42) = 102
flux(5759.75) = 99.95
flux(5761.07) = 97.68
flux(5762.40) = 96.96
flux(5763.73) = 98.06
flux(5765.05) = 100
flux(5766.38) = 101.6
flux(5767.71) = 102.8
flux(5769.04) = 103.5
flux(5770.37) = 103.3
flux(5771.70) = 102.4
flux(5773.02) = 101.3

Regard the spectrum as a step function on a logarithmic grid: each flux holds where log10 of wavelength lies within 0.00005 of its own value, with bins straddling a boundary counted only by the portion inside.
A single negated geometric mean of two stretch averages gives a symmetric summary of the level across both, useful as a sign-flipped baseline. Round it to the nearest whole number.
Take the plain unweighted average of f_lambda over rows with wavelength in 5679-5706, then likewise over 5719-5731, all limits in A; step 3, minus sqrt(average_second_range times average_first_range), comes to -97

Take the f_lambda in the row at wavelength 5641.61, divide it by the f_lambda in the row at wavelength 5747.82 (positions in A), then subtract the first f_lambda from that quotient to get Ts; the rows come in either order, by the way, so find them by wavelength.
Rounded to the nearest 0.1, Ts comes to -96.2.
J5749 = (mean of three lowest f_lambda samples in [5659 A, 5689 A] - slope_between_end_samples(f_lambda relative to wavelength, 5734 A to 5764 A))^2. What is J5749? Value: 8409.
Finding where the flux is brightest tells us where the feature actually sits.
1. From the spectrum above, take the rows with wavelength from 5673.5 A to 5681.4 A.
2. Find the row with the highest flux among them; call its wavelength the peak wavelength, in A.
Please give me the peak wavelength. 5676.80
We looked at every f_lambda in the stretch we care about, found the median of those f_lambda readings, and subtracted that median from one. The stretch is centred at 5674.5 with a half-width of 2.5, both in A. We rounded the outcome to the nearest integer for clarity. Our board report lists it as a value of -98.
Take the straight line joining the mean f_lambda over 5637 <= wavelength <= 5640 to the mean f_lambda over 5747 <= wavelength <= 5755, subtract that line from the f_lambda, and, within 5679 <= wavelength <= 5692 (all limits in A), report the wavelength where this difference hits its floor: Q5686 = 5688.57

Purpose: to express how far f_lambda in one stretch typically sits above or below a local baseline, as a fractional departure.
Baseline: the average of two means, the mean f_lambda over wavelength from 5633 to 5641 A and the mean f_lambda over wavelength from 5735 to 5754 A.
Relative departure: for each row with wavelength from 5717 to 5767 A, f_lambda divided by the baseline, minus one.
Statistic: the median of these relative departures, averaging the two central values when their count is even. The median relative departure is 0.006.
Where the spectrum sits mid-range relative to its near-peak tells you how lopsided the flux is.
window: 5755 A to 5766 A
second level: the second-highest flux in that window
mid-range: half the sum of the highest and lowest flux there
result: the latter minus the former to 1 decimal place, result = -2.2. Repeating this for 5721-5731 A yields -1.9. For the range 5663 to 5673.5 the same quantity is -1.2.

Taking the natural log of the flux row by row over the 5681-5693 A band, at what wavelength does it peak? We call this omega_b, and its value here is 5692.50 A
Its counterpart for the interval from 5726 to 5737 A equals 5734.60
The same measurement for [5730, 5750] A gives 5746.50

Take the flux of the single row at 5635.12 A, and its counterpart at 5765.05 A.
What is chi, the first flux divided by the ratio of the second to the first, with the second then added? 198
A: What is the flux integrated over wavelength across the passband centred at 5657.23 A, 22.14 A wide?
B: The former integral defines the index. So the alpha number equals 2109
